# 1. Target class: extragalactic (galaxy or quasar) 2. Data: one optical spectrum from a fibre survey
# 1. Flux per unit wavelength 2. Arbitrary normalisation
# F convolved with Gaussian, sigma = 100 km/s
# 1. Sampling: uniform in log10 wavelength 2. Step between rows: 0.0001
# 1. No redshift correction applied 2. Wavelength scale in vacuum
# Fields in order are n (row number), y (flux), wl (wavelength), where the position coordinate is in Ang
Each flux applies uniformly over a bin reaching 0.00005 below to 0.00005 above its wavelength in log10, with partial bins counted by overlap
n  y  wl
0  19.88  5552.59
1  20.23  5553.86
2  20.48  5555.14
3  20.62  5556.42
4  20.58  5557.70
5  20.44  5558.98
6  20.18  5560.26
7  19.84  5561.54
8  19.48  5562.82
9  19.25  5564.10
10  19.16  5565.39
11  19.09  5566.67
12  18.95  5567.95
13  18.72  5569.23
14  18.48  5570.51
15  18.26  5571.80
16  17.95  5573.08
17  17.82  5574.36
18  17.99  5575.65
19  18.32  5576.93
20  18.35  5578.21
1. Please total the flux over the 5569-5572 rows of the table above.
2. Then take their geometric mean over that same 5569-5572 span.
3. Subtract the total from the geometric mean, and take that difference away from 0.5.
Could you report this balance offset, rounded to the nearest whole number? 37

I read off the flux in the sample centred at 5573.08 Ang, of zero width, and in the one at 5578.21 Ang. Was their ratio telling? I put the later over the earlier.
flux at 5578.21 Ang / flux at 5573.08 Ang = 1.02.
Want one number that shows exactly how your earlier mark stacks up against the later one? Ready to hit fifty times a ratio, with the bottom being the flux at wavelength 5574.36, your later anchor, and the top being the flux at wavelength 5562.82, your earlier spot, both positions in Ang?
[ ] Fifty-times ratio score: 54.7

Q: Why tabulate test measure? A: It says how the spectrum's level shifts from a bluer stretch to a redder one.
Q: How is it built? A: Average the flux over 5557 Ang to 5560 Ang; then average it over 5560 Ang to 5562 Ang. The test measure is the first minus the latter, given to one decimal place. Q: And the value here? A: 0.5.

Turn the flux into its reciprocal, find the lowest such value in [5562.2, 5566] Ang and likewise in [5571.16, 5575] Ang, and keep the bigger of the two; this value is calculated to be 0.0548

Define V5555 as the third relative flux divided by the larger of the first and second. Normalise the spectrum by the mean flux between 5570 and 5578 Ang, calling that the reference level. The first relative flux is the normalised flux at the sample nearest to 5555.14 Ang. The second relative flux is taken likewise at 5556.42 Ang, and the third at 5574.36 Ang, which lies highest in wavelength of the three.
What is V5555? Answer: 0.86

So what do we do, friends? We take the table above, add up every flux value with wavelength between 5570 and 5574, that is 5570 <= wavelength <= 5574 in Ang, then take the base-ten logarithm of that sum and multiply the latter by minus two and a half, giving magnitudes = -4.34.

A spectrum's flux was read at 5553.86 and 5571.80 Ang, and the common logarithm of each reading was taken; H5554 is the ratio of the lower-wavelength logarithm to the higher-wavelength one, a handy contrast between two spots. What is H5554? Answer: 1.04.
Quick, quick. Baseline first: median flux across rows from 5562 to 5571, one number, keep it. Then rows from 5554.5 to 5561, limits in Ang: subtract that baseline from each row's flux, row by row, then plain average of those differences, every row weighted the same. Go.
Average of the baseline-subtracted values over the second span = 1.4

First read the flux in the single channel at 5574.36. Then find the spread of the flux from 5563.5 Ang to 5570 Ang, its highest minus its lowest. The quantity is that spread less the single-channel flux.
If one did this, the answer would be -17.3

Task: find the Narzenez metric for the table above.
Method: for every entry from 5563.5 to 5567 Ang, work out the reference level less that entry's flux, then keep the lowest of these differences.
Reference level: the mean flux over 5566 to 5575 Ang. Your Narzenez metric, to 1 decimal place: -0.8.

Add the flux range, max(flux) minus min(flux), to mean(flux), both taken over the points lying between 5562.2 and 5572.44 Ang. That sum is 20.1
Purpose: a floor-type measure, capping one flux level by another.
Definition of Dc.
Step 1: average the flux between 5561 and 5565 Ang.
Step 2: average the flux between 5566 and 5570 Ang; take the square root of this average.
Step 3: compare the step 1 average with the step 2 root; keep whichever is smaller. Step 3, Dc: 4.35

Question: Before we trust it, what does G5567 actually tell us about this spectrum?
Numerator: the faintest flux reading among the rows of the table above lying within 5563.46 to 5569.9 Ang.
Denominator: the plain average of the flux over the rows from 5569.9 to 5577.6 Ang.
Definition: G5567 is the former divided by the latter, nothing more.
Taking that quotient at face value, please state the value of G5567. 1.03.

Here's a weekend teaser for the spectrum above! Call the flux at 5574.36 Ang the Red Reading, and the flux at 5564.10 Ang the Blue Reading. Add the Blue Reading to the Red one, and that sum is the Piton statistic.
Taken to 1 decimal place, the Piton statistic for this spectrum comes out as 37.1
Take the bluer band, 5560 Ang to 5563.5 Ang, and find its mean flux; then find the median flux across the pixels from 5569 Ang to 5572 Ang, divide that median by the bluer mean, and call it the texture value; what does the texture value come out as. 0.93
